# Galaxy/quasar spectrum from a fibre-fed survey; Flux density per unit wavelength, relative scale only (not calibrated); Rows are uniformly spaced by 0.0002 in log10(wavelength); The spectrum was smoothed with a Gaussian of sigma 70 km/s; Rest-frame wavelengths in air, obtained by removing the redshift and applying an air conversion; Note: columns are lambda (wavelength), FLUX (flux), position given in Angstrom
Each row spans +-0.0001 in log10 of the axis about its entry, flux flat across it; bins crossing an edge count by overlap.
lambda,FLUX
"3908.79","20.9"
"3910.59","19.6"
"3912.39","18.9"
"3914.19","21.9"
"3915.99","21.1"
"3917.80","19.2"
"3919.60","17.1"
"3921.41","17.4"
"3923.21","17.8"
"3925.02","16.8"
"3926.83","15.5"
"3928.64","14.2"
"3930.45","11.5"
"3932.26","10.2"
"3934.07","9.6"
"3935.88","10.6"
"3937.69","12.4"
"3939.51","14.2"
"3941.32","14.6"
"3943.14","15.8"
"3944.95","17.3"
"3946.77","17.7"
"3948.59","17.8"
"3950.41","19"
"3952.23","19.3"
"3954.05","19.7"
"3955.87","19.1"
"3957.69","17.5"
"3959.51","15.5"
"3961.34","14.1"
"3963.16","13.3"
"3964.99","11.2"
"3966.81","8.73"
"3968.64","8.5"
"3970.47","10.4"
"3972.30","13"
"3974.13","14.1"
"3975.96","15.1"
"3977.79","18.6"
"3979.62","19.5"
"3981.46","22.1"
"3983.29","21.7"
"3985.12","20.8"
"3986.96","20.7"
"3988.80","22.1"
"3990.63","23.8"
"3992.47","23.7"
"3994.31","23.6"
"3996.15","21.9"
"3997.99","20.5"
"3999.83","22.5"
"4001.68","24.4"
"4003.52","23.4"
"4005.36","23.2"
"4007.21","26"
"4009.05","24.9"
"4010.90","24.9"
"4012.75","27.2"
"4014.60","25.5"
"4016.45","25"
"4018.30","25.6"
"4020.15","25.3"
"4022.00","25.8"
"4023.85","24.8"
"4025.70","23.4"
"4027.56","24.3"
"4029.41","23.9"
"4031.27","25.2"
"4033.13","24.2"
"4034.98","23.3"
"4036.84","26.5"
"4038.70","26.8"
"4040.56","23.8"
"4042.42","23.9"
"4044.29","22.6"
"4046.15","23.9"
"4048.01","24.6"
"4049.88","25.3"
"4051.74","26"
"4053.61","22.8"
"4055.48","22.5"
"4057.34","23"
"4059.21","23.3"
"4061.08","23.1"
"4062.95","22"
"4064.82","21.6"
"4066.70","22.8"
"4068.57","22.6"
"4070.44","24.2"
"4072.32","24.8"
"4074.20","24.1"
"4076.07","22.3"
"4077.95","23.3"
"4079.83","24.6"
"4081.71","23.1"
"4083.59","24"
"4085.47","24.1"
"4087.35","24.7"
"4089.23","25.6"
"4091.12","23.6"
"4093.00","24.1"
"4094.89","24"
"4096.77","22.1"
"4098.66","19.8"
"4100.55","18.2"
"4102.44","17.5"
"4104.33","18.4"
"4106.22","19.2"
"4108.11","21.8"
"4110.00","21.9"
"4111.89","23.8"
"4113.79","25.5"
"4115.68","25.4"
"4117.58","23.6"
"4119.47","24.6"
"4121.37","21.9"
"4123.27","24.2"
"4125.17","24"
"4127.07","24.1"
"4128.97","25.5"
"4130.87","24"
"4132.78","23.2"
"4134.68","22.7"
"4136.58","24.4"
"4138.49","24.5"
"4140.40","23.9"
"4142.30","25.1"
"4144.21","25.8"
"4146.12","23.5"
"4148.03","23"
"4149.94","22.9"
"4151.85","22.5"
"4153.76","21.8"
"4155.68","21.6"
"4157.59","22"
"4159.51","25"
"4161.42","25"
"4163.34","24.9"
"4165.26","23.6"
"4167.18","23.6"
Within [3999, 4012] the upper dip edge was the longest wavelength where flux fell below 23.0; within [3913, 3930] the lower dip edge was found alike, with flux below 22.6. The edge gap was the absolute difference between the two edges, 71.2 Angstrom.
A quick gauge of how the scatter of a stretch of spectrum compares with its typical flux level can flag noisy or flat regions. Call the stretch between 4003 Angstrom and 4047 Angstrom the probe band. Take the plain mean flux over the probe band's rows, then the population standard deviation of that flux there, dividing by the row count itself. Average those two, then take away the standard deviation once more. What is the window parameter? 11.8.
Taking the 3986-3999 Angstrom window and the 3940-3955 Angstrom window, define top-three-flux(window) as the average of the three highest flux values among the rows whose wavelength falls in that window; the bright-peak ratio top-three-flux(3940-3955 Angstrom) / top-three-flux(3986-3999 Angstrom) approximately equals 0.82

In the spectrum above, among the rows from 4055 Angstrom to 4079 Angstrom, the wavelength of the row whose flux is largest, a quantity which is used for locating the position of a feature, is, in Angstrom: 4072.32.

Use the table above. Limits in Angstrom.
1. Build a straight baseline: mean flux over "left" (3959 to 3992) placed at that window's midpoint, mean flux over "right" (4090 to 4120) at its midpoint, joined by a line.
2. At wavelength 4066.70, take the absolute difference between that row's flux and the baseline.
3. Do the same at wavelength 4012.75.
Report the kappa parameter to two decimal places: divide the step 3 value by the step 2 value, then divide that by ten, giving 0.38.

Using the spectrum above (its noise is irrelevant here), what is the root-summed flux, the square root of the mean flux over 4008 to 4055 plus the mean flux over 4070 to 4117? 6.9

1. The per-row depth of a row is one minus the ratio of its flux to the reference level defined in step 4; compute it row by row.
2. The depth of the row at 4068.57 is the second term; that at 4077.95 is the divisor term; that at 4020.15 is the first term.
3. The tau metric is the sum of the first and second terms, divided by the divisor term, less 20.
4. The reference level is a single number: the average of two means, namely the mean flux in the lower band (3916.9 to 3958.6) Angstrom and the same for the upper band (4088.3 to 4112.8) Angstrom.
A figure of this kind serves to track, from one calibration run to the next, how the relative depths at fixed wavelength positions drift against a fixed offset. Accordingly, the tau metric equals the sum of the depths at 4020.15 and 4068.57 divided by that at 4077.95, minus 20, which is -17.7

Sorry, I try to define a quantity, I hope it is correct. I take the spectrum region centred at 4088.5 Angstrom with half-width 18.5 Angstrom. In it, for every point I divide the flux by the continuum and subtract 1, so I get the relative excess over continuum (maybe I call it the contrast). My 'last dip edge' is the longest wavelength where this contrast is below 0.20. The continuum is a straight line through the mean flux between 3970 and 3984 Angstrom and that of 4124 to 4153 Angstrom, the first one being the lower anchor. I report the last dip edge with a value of 4106.22 Angstrom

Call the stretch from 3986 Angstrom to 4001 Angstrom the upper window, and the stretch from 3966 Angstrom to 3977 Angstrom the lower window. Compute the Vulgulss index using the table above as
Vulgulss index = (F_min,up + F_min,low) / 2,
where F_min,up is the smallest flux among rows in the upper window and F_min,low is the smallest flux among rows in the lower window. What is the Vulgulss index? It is 14.5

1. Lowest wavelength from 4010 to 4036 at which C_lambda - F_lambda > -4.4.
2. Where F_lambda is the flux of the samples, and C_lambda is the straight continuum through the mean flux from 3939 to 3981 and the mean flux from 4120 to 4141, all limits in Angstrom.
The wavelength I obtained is 4034.98 Angstrom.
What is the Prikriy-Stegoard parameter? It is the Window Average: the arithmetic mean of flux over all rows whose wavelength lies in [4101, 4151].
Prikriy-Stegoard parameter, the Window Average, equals 23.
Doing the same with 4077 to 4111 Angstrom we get 22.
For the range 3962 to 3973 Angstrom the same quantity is 11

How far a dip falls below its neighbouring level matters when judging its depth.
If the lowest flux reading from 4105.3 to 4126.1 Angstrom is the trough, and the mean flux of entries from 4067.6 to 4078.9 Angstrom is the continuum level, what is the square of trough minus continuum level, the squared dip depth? 19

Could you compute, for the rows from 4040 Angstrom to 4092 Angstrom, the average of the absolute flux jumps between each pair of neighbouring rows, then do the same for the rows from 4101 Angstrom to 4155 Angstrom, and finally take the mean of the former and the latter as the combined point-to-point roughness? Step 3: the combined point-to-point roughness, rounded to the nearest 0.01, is 1.00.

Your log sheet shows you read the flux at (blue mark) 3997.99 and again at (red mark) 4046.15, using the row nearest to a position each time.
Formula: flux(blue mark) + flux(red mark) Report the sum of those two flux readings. 44.4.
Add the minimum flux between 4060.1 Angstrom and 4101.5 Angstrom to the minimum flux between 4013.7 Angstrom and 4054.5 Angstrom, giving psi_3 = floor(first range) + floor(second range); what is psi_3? 41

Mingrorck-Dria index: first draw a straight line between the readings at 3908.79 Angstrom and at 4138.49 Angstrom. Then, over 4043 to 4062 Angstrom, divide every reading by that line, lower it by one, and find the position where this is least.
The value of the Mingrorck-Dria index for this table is 4055.48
